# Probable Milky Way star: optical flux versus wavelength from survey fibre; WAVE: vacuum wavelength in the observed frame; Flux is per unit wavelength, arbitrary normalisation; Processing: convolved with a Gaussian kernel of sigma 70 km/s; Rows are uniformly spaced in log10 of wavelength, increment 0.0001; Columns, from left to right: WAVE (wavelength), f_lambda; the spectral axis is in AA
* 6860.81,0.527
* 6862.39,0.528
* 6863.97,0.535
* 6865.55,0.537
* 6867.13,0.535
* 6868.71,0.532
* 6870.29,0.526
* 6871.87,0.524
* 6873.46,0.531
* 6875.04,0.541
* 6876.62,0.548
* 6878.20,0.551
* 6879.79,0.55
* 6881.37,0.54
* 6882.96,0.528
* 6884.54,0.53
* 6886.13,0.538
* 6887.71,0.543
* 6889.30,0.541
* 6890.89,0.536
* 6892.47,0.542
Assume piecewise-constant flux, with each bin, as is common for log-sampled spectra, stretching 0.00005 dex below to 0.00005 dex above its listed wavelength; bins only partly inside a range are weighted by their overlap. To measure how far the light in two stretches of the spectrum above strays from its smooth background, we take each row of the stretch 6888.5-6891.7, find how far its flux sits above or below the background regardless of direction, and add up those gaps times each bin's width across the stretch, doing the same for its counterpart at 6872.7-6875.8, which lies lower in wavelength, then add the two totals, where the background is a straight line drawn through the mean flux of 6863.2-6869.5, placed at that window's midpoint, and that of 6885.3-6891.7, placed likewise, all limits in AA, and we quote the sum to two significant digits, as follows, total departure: 0.024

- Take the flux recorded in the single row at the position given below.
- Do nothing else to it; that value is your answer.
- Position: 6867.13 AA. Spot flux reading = 0.535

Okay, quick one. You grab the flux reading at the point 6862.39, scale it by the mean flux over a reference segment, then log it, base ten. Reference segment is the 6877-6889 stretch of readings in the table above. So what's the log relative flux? -0.010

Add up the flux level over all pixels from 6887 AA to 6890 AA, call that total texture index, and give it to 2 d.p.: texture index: 1.08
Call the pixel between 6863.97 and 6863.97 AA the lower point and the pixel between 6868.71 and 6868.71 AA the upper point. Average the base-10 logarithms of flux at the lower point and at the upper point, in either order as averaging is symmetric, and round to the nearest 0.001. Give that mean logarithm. -0.273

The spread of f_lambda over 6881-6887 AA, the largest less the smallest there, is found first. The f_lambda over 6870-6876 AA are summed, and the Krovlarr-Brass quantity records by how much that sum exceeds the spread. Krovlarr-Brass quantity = 2.11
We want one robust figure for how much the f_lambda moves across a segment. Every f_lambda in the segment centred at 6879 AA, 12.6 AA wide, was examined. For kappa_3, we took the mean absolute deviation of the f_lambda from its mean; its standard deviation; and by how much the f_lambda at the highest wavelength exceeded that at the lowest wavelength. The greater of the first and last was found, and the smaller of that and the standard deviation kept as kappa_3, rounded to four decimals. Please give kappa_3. 0.0077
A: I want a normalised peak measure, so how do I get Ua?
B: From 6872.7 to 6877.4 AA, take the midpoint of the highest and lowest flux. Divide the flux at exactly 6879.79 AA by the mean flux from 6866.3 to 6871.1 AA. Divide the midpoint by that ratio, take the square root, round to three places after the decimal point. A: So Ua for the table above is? 0.722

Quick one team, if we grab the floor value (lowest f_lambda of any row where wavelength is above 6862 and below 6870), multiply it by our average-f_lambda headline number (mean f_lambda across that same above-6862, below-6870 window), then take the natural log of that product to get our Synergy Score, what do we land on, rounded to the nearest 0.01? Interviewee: -1.27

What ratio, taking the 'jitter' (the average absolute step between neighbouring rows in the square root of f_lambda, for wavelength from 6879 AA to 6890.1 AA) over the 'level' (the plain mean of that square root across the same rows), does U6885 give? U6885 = 0.0060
